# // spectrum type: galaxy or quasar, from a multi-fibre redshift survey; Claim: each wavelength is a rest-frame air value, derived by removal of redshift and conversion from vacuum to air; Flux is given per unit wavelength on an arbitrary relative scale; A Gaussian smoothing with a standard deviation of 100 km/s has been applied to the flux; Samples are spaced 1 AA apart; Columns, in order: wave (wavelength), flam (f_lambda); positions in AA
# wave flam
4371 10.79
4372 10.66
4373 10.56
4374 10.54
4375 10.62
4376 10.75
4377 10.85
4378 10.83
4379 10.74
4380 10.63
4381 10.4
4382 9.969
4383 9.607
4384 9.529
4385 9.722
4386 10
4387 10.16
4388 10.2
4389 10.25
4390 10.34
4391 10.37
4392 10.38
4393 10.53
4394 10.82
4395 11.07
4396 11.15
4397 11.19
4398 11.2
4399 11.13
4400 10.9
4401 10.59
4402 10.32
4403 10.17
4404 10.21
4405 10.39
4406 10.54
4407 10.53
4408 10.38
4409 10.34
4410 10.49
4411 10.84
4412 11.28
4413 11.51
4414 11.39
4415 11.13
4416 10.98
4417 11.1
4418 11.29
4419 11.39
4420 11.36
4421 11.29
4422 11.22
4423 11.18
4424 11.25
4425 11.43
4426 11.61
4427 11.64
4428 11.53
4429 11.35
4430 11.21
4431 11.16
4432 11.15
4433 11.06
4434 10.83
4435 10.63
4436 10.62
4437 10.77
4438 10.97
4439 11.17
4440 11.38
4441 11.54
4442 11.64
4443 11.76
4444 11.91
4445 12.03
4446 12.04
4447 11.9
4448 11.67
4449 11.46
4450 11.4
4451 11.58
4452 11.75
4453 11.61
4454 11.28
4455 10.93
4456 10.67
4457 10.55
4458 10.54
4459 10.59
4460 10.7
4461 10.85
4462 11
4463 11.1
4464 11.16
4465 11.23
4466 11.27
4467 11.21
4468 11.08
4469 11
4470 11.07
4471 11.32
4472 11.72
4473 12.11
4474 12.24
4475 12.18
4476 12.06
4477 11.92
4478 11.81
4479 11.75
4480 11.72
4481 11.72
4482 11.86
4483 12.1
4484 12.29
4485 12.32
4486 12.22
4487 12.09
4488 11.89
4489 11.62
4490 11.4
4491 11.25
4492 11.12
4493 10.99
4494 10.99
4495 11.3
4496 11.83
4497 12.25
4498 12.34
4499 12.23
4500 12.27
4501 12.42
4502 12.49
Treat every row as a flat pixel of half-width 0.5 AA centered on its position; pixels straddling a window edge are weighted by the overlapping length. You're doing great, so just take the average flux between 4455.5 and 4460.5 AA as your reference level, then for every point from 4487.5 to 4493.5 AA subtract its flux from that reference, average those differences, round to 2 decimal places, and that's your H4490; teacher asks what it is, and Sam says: -0.77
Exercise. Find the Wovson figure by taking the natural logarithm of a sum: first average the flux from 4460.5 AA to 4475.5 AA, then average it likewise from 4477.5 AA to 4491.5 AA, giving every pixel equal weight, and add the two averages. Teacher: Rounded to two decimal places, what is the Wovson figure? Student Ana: 3.15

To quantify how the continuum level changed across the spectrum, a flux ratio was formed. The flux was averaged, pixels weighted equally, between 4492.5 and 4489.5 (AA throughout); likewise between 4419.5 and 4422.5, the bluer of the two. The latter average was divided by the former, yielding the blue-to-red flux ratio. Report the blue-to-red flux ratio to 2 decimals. 1.00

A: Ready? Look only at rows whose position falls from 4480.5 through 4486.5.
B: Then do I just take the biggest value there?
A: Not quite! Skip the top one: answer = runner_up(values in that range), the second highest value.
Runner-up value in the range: 12.29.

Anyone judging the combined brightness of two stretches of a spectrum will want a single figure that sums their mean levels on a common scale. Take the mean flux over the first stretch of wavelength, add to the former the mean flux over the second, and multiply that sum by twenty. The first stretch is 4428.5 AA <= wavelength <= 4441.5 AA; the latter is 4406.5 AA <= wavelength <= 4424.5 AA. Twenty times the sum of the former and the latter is 442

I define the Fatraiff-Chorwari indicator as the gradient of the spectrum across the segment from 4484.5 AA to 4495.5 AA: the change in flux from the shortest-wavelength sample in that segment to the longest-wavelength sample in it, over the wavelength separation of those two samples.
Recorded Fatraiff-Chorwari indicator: -0.10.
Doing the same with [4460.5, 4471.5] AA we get 0.05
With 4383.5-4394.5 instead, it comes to 0.13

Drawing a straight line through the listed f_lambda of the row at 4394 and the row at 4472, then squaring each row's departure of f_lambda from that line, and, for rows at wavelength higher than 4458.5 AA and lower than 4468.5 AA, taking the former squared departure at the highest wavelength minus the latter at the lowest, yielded -0.61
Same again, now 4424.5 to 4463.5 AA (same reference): 0.20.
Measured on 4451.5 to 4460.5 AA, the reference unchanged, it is 0.71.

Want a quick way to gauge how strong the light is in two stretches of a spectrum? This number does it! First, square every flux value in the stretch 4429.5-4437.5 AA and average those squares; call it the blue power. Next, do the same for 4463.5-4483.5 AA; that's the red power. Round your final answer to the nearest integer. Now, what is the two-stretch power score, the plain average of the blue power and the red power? 127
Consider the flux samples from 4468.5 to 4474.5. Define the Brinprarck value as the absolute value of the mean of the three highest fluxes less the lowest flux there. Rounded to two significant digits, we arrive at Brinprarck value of 1.0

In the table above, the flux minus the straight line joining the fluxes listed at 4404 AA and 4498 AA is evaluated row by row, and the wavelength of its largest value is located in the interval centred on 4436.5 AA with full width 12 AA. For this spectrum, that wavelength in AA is 4442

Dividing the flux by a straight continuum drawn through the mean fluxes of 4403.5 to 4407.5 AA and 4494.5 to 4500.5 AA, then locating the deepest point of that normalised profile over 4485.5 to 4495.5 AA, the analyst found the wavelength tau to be 4494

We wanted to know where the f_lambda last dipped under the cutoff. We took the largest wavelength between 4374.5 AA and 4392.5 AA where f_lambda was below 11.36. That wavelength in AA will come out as 4392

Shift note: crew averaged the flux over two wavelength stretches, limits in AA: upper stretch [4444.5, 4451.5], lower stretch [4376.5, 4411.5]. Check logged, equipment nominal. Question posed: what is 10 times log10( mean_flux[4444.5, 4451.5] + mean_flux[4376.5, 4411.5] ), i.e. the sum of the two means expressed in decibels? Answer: 13.5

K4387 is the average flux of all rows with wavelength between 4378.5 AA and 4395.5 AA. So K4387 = 10.3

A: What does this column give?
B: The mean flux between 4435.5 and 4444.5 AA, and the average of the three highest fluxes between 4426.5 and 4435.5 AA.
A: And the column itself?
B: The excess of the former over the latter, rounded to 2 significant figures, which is -0.20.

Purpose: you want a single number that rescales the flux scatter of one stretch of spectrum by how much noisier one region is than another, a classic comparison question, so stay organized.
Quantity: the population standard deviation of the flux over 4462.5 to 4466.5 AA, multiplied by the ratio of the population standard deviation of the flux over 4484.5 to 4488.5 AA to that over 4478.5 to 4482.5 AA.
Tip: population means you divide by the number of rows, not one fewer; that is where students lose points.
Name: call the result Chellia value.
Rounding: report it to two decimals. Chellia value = 0.18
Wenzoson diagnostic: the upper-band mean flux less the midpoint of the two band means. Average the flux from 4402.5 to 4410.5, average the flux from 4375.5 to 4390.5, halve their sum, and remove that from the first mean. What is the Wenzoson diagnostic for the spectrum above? 0.058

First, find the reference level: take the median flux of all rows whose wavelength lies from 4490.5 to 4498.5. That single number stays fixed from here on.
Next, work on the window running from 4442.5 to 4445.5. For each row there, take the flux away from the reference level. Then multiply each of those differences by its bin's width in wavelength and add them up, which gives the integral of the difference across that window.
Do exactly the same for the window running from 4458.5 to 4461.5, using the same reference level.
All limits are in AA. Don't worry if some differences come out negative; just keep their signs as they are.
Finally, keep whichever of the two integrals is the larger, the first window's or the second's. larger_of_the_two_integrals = 1.7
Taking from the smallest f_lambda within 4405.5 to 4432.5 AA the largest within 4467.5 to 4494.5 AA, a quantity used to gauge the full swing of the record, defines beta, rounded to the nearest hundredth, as -1.98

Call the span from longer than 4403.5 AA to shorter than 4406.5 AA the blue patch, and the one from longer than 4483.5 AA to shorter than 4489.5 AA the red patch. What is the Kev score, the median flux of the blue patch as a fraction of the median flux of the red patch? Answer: 0.85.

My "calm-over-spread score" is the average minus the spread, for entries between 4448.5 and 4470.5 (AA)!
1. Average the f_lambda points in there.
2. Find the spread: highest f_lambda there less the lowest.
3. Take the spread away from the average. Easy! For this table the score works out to 9.9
